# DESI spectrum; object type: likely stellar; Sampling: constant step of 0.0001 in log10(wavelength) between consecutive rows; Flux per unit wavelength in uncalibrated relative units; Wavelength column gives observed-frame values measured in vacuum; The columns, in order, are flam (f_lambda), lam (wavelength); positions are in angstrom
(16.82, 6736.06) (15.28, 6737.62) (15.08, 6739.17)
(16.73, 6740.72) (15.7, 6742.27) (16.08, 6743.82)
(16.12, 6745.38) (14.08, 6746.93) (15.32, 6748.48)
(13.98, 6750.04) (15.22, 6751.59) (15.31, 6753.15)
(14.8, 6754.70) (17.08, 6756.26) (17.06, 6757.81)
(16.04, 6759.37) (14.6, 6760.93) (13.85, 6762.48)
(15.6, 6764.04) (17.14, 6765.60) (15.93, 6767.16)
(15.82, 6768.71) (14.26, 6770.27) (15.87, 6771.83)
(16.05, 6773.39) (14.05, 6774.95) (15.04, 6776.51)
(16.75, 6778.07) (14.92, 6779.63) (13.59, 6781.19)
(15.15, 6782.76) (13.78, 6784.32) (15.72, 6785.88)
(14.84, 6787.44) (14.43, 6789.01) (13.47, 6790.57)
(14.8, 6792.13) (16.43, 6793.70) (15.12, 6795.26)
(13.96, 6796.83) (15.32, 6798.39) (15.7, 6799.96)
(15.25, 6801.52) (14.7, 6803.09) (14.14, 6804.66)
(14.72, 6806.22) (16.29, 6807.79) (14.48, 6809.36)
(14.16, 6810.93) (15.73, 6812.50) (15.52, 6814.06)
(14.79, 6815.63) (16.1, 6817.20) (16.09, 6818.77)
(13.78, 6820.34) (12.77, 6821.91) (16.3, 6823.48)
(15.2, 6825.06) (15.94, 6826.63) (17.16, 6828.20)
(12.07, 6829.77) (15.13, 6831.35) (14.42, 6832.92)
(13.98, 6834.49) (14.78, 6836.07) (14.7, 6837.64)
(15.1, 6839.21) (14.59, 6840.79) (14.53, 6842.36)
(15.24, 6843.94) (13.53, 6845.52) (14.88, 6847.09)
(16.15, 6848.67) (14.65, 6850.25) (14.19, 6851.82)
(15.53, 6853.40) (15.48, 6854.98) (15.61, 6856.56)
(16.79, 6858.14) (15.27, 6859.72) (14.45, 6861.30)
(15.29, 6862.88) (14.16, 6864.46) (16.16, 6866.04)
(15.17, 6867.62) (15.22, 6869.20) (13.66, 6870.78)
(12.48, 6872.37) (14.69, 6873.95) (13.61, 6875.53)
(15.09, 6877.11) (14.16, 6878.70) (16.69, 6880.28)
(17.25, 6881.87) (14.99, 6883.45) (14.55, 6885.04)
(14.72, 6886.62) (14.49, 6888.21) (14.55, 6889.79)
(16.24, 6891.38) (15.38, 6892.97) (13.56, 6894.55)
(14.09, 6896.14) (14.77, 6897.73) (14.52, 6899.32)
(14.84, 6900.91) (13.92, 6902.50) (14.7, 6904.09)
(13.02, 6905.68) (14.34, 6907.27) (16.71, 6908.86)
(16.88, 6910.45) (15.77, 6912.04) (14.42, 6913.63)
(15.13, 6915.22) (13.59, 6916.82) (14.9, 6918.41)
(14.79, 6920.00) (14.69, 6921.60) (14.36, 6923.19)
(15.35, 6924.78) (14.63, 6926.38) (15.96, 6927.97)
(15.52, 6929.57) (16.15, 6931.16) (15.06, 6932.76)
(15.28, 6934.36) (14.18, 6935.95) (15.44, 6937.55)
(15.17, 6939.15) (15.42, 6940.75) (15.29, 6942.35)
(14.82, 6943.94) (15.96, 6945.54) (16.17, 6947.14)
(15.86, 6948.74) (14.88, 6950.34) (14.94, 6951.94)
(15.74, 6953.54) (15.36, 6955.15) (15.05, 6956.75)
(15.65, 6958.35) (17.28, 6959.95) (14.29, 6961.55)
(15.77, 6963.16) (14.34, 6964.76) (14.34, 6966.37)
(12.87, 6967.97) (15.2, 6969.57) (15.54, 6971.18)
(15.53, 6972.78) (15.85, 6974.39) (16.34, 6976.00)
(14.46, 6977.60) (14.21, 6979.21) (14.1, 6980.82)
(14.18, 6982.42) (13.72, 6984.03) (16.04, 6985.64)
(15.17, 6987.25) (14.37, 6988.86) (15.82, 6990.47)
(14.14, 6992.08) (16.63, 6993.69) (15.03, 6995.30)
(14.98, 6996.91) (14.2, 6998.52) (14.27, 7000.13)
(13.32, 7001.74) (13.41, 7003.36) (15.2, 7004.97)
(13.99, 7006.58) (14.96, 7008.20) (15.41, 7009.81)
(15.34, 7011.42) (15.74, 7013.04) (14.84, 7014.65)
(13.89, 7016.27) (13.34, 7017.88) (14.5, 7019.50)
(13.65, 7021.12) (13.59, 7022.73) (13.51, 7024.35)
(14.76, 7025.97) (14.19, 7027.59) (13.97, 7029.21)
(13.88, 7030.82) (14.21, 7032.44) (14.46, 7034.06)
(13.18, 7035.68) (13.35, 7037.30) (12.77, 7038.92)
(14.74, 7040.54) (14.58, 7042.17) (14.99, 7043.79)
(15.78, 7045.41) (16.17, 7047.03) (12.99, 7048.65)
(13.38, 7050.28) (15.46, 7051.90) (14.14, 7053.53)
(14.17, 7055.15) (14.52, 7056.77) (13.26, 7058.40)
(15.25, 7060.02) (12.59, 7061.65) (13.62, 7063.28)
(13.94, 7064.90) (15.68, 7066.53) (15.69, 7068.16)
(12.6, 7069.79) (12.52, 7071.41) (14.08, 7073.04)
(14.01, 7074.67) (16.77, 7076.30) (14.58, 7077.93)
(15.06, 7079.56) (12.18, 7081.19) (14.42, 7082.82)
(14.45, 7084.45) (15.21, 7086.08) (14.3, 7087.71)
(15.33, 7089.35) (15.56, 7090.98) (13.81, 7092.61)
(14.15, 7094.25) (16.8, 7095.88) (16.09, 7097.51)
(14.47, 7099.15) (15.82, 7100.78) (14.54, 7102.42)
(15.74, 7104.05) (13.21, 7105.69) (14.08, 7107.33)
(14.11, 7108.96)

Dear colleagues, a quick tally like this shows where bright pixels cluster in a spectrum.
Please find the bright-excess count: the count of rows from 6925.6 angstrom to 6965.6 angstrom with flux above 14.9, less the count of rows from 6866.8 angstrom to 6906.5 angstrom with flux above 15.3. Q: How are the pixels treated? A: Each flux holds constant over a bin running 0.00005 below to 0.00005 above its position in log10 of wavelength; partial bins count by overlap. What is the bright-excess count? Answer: 15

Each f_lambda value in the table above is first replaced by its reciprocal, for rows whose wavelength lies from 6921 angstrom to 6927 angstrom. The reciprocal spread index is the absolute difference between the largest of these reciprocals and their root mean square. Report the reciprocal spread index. 0.0018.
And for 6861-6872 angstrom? 0.0057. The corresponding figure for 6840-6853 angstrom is 0.0057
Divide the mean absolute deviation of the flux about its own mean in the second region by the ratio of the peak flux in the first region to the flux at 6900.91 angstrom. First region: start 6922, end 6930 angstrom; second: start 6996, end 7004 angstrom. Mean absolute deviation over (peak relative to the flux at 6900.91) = 0.50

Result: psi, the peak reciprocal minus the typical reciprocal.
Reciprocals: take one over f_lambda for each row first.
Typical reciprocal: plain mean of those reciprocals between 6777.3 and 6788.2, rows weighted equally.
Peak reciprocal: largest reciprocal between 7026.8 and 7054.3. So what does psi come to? 0.011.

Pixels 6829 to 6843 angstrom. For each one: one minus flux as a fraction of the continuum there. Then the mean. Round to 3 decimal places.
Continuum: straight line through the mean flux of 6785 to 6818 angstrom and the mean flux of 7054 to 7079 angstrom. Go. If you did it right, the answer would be 0.037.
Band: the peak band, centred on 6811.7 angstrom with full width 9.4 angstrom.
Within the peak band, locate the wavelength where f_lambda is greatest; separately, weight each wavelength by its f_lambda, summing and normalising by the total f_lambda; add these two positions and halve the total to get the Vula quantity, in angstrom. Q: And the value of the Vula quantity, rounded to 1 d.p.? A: 6809.7 angstrom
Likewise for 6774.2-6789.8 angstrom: 6780.0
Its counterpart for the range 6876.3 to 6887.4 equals 6881.9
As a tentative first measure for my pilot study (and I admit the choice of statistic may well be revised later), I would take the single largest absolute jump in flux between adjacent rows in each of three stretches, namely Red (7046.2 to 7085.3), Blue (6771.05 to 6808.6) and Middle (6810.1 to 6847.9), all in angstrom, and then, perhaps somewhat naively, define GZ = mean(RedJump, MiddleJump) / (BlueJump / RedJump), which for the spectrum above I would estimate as 6.57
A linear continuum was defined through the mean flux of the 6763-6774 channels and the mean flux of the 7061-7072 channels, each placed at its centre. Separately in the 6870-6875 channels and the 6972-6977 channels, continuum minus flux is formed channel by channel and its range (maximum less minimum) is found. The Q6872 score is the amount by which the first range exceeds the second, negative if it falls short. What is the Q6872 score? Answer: 1.4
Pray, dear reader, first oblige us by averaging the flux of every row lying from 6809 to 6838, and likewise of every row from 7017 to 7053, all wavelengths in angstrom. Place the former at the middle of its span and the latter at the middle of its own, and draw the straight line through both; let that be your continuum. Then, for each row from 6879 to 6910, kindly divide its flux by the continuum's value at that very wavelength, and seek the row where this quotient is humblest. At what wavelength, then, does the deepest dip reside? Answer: 6905.68 angstrom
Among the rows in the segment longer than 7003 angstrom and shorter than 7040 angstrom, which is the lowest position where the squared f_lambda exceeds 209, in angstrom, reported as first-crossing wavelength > 7004.97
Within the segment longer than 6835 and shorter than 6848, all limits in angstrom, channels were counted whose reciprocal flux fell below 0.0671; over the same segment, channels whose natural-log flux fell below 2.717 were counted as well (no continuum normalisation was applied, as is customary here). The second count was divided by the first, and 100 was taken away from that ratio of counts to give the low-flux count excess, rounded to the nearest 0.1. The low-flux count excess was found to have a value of -96.5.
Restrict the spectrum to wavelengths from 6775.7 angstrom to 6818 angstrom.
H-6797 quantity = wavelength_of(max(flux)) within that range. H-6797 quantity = 6778.07 angstrom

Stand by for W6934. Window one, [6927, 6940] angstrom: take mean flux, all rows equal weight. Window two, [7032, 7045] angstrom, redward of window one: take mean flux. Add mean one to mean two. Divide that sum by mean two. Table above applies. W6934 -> 2.09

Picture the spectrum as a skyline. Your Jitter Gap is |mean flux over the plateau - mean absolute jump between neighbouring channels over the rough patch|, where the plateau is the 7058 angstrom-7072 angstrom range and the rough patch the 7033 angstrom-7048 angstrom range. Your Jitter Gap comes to 13.2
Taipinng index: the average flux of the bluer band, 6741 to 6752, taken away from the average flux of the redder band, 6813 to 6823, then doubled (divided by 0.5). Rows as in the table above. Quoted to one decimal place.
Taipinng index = -0.7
